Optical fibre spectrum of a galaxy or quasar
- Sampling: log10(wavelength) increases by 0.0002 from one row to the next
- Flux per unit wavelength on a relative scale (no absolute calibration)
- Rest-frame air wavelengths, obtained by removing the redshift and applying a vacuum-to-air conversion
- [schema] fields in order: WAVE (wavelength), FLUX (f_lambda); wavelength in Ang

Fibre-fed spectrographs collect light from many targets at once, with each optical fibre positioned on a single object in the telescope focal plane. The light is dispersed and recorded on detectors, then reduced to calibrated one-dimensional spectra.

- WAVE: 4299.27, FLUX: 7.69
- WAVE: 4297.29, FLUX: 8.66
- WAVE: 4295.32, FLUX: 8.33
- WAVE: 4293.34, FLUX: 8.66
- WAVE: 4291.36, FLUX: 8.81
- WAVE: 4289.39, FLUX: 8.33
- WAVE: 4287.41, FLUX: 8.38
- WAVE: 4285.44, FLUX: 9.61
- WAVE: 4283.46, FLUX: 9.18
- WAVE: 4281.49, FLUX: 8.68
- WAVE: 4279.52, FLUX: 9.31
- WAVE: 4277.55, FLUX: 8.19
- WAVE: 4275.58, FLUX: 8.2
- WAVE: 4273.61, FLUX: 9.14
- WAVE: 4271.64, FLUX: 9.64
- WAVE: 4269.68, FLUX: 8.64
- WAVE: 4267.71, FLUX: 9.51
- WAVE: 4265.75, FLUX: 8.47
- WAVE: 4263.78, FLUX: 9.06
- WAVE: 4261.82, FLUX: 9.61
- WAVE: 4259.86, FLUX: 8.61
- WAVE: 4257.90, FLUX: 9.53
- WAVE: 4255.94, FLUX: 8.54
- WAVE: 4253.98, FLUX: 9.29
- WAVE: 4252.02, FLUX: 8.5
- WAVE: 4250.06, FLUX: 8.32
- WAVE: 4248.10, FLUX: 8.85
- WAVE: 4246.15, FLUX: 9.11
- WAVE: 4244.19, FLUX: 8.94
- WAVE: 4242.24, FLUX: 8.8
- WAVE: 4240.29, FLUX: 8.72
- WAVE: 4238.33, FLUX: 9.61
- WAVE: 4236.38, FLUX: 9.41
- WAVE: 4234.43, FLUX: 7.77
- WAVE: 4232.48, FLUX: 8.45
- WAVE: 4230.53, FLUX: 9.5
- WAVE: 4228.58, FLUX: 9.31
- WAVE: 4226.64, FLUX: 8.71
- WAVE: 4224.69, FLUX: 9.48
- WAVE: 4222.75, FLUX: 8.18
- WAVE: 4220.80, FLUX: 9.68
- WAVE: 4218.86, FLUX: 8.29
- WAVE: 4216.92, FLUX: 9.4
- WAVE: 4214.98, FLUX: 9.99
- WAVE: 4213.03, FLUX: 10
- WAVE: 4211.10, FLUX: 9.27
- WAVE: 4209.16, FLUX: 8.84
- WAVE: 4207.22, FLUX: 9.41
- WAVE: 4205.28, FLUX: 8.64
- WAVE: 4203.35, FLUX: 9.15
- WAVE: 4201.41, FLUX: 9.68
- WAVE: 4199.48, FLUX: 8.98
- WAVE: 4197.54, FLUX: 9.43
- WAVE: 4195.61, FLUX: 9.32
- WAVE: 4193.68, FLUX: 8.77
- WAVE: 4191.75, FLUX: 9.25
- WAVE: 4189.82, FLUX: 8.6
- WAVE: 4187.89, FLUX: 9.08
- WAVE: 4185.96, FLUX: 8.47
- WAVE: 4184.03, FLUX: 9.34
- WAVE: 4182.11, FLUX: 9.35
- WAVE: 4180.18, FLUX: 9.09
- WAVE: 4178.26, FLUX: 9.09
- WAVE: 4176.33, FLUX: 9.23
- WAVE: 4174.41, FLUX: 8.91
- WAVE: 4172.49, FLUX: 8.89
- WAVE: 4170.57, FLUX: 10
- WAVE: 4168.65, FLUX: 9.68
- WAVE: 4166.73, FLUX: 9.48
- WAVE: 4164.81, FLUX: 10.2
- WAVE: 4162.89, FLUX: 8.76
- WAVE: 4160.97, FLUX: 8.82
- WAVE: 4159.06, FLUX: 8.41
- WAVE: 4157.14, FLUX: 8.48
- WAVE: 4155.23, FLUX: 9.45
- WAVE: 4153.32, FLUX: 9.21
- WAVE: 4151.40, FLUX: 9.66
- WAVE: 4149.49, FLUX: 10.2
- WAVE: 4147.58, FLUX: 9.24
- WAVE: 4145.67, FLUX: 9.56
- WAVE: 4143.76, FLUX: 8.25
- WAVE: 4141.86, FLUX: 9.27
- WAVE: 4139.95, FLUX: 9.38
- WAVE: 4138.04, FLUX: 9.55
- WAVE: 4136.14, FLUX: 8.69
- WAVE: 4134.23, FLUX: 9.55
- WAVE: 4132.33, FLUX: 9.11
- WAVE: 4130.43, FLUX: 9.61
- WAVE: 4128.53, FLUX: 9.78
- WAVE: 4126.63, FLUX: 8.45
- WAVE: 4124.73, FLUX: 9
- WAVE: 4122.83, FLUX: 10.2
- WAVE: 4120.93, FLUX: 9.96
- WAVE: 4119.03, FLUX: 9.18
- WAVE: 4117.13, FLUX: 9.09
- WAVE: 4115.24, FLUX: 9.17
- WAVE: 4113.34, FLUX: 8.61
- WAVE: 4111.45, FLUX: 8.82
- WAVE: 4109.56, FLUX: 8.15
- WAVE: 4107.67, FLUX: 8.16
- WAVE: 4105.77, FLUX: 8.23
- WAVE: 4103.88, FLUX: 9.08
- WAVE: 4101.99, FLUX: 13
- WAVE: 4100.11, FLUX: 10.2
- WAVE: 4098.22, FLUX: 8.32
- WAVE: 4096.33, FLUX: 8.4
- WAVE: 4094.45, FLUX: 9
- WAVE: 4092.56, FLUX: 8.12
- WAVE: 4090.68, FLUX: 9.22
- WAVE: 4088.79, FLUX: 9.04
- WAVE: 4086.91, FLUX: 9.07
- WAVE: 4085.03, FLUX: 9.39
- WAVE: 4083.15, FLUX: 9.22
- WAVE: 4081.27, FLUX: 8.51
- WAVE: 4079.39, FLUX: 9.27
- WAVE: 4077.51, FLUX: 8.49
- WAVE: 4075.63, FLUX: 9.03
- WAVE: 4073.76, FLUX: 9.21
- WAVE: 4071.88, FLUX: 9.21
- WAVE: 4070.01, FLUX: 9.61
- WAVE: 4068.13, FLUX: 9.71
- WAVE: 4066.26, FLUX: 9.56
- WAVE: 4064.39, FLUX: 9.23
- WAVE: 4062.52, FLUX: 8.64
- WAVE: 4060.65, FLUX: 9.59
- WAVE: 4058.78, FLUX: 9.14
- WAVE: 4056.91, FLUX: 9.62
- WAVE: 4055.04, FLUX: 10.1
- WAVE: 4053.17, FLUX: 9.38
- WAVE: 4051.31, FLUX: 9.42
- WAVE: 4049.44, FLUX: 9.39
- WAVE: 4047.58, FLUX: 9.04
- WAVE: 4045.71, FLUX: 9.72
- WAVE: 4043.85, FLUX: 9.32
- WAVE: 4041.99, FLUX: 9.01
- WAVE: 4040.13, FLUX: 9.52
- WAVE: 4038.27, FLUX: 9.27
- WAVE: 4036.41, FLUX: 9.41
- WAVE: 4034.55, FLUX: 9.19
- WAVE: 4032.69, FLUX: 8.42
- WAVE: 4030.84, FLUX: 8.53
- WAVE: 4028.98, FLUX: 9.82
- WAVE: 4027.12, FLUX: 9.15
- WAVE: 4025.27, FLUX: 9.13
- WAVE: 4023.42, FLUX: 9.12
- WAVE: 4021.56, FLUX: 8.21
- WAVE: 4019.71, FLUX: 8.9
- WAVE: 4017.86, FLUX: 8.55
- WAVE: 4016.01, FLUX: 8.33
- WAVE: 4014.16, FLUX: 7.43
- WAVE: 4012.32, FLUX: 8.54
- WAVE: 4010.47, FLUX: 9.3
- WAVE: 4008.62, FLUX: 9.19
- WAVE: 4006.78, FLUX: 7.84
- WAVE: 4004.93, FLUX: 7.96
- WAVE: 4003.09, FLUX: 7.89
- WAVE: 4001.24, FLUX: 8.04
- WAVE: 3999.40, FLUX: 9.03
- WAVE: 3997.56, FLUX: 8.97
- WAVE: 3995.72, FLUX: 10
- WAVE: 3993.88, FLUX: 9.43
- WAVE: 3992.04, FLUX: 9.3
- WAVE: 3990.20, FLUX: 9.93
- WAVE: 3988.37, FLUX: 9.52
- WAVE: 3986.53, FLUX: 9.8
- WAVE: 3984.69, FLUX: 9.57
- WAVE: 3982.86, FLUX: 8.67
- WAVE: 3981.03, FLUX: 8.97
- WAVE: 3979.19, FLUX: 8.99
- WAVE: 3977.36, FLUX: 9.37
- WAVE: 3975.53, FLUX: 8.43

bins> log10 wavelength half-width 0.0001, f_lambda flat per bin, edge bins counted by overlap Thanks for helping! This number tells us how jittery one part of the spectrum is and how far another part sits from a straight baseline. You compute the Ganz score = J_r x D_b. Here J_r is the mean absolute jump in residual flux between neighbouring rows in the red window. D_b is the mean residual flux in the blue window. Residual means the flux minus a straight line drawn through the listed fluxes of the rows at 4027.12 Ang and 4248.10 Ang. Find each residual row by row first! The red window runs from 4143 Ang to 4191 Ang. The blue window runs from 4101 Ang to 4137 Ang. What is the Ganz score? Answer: 0.11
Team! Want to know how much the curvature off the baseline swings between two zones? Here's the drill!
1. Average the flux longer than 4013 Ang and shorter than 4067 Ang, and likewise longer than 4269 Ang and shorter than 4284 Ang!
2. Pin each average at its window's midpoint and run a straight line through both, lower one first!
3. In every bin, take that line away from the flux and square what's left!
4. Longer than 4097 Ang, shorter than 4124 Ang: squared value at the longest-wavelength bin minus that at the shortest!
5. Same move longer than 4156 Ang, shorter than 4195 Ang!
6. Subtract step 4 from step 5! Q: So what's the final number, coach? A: -1.1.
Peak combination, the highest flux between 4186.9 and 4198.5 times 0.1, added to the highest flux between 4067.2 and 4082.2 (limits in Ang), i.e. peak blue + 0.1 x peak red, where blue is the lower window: 10.7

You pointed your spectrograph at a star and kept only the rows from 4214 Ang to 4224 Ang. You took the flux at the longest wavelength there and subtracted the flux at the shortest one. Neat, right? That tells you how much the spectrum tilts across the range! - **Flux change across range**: -1.8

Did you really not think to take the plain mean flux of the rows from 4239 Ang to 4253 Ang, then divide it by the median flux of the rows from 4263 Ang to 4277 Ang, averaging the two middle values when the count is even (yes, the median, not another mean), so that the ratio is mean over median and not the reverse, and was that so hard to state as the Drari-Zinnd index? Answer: 0.97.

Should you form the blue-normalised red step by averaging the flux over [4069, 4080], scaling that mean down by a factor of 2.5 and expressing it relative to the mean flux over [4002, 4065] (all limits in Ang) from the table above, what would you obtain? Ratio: 0.407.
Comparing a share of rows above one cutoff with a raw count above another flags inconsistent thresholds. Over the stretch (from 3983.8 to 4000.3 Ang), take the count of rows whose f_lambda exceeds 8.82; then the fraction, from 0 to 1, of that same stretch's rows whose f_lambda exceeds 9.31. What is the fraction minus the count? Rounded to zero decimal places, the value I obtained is -8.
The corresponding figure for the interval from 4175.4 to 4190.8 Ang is -6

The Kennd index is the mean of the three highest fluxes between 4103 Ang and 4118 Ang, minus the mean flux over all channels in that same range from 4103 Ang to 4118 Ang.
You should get 0.45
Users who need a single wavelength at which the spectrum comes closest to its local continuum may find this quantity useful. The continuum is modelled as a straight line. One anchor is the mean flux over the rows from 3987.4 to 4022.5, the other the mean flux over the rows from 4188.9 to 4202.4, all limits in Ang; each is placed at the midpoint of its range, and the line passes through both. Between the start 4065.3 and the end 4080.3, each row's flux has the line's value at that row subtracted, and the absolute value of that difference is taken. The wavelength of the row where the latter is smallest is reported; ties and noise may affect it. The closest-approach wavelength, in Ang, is 4075.63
